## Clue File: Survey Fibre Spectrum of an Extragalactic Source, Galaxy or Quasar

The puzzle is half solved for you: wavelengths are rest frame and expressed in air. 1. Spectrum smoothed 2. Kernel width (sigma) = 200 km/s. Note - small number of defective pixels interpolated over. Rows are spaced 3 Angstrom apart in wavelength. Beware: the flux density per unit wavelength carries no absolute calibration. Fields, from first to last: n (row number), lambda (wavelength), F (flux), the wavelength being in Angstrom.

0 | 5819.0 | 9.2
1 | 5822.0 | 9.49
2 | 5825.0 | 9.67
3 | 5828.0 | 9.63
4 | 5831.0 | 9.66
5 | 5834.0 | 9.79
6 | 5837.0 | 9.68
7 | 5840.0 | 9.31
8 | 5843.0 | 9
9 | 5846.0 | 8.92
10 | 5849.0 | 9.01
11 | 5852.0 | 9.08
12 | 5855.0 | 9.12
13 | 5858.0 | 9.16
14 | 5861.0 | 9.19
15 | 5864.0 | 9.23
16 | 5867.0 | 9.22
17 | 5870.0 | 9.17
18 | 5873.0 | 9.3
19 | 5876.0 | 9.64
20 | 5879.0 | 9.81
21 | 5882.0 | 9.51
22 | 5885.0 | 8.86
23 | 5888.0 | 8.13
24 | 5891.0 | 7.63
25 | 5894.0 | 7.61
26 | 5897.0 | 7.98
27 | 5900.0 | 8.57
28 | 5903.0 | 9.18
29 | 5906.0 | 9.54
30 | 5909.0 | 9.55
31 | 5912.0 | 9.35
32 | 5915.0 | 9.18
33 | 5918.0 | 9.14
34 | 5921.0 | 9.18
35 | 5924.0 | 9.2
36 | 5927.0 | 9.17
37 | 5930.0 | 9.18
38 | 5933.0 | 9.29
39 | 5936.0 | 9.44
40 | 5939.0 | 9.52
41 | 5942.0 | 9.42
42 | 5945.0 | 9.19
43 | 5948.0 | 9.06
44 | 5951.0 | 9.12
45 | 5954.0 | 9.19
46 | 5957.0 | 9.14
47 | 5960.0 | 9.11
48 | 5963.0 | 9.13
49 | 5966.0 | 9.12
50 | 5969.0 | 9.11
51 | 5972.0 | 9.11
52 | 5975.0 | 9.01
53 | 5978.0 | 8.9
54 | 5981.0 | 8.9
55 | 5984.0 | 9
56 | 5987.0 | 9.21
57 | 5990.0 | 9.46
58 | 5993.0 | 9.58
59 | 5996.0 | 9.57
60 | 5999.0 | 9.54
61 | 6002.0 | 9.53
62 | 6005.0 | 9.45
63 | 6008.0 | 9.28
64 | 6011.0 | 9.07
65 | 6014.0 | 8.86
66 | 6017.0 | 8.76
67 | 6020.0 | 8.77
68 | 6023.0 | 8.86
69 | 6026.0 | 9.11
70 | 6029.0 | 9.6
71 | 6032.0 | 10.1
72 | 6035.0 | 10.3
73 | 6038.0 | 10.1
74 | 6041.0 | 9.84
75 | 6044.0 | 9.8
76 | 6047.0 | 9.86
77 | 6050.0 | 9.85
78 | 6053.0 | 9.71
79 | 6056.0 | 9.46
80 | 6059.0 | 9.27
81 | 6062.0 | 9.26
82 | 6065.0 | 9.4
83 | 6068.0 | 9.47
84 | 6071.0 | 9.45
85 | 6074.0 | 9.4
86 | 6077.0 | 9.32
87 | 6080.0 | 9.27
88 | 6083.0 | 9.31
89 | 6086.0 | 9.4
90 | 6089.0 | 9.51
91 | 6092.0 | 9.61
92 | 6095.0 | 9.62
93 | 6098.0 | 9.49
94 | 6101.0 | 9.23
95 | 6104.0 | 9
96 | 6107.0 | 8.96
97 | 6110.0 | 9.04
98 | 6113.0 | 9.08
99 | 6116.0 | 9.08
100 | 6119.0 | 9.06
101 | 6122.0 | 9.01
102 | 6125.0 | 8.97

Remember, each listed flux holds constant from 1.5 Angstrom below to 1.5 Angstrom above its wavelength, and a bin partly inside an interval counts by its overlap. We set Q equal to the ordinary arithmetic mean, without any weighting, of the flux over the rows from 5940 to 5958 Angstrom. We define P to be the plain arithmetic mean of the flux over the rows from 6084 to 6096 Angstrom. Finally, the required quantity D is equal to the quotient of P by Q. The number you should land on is 1.04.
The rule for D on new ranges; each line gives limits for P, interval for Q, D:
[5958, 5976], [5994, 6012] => 0.97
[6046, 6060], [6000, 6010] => 1.02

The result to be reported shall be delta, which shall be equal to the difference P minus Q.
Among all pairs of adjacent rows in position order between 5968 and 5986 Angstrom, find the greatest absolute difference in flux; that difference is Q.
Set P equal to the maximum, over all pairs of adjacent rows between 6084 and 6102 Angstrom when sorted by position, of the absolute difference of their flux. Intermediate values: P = 0.26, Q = 0.11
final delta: 0.15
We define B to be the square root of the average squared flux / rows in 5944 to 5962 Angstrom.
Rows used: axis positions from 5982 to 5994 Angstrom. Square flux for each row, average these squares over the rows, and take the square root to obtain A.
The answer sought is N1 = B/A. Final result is 0.98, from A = 9.3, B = 9.14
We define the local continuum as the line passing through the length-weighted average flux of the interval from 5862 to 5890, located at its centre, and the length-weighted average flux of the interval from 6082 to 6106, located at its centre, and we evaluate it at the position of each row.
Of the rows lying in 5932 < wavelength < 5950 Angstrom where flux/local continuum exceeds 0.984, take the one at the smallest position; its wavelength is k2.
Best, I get 5933.0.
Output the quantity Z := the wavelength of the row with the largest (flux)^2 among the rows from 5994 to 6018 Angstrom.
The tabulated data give 5996.0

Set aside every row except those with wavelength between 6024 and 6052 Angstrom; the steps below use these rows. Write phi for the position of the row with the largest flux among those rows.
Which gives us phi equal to 6035.0 Angstrom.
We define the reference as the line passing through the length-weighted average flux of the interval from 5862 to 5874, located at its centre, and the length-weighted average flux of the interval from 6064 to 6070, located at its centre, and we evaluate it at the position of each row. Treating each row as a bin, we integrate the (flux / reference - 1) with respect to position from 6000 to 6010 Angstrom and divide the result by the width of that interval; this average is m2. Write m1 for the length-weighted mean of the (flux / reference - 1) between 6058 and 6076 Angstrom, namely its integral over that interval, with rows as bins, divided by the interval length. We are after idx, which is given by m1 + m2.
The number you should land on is -0.003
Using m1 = -0.007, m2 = 0.004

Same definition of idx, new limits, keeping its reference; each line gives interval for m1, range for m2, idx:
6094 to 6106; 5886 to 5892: -0.154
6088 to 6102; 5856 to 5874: 0.002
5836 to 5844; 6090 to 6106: 0.005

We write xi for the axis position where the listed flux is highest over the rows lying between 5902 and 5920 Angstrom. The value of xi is 5909.0 Angstrom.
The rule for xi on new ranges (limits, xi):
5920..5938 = 5936.0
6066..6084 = 6068.0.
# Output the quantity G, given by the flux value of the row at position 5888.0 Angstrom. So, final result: 8.13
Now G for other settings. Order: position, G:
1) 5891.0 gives 7.63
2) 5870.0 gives 9.17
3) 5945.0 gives 9.19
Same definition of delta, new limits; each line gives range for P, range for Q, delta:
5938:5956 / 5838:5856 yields -0.08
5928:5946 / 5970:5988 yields 0.02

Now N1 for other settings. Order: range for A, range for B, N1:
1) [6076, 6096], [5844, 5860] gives 0.96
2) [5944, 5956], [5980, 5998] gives 1.02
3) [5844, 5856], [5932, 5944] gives 1.04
